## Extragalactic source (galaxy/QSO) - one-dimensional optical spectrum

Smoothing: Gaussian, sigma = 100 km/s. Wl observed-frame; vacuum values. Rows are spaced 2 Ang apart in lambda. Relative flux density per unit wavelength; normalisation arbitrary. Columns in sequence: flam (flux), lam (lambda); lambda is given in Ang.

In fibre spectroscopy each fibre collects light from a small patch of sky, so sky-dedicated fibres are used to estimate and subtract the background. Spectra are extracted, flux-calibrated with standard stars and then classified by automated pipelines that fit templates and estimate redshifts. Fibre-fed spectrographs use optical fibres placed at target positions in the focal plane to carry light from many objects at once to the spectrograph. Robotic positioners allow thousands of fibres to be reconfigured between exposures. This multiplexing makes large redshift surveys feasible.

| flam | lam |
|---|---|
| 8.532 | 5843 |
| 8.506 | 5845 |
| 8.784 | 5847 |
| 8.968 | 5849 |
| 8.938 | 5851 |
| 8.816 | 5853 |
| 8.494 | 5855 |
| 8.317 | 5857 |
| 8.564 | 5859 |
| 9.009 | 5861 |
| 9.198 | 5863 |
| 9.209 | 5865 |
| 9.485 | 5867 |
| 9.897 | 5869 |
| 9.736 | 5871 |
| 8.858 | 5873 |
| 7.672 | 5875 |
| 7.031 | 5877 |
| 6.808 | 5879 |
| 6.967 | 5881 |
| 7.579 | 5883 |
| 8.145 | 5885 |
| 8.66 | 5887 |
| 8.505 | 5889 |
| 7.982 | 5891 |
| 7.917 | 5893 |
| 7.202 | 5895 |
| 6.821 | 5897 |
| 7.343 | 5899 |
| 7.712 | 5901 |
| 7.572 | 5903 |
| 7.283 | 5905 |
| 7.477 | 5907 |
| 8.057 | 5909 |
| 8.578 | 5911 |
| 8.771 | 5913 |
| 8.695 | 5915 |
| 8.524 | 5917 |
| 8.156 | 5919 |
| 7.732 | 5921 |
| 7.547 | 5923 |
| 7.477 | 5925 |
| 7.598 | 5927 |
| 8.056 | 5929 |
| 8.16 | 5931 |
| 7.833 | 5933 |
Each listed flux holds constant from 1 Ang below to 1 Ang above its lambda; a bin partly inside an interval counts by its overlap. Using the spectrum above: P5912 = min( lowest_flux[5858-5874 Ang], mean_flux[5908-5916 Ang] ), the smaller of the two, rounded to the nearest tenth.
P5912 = 8.5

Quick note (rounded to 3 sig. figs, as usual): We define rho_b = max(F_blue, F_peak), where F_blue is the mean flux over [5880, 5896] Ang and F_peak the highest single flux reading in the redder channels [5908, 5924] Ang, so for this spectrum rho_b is 8.77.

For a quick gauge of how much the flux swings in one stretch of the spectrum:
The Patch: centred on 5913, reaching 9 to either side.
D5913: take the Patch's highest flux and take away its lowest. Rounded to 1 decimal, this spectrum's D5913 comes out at 1.5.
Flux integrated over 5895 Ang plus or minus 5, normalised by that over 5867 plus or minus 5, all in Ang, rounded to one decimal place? 0.8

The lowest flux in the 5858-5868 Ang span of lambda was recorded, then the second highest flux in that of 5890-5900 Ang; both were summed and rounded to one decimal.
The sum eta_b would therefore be 16.5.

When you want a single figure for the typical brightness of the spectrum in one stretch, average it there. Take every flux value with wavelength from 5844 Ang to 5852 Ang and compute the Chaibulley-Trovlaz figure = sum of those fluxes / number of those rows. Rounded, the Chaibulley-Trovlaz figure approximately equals 8.8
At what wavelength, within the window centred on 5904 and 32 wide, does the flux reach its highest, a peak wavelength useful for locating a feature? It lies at 5913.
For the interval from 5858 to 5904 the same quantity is 5869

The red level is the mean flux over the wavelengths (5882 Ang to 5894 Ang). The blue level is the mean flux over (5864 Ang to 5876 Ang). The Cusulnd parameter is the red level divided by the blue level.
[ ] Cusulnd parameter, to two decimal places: 0.89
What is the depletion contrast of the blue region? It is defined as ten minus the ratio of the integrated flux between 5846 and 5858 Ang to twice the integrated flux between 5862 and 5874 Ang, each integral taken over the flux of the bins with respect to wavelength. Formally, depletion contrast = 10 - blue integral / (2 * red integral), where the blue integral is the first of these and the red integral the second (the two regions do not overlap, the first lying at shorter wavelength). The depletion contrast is 9.54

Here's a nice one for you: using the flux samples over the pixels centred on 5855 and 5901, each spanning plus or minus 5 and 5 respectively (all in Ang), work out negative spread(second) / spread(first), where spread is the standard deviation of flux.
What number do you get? -1.4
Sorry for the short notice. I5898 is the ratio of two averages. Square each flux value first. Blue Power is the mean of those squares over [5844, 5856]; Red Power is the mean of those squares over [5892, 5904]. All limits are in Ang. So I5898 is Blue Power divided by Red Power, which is 1.39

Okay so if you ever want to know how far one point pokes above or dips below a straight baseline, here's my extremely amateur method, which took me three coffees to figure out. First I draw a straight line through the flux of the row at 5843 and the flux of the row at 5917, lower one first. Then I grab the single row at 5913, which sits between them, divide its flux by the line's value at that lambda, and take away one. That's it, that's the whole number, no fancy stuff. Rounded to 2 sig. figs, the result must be 0.029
